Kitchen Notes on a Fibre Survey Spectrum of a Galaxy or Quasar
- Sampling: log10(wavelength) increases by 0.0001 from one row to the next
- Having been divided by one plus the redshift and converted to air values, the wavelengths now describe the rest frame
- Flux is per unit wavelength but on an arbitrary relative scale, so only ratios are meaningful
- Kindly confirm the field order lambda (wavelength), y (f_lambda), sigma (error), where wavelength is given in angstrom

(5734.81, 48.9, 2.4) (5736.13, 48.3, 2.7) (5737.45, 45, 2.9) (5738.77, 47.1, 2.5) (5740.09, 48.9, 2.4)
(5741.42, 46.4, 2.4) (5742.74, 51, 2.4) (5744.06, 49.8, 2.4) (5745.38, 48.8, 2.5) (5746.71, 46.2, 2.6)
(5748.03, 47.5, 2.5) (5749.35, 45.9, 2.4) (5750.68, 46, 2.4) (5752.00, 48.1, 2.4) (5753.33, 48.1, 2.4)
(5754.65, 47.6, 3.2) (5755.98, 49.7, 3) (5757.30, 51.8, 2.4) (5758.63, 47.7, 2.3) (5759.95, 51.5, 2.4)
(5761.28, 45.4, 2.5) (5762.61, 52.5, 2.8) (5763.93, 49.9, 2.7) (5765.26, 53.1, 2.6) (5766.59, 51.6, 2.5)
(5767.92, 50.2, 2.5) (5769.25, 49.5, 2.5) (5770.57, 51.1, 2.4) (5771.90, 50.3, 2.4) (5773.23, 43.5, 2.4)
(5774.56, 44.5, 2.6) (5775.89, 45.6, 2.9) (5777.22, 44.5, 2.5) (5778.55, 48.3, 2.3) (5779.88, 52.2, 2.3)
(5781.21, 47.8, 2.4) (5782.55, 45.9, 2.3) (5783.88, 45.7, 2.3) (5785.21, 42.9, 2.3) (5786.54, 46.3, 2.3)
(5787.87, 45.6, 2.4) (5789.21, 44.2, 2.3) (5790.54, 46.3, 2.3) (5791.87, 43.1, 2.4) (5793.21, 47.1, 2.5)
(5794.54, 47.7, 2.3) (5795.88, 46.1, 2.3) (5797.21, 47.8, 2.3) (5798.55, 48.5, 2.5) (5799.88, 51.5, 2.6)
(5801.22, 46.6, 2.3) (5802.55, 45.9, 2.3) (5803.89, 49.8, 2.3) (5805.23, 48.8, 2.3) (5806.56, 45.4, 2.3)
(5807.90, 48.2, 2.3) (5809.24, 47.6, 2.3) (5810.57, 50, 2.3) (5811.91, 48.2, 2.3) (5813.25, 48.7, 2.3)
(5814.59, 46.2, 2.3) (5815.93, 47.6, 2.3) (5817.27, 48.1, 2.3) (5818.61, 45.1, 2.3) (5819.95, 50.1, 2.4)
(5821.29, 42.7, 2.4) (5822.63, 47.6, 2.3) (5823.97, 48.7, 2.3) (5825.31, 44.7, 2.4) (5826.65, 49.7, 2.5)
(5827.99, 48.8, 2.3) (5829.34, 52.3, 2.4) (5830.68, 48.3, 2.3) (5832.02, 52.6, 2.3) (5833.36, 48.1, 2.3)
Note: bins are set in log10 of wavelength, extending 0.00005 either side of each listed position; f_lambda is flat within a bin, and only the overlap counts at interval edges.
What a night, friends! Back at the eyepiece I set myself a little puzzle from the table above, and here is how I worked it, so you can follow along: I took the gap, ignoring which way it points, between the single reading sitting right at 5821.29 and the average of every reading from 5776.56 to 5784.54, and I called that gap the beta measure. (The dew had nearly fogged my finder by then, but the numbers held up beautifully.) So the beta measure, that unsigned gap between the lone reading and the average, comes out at 4.7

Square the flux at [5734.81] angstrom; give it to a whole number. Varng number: 2391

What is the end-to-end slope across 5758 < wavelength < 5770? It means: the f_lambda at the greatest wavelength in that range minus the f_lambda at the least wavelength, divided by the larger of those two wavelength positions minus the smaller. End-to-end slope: 0.17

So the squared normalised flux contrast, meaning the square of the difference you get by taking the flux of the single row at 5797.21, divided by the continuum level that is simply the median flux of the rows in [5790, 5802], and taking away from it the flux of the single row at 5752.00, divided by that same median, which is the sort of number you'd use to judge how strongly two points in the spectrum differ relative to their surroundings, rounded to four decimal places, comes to 0.0000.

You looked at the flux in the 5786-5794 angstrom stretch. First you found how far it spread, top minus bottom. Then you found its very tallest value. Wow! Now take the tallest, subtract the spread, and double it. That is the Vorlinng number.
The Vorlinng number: 86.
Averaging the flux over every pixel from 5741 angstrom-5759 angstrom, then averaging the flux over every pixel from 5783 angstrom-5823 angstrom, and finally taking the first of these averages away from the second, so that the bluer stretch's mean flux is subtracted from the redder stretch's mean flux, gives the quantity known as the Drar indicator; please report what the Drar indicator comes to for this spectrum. -1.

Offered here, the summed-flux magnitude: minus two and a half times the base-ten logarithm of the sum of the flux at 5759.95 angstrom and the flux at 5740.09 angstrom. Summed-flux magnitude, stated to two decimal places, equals -5.00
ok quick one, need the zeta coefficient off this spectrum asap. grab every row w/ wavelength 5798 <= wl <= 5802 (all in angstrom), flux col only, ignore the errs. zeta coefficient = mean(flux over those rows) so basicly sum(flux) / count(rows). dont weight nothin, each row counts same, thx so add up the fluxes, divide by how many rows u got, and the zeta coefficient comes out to 48.9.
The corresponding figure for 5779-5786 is 46.9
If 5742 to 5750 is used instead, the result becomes 48.2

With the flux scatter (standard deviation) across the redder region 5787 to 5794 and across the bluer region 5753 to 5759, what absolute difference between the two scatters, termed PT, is 0.2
